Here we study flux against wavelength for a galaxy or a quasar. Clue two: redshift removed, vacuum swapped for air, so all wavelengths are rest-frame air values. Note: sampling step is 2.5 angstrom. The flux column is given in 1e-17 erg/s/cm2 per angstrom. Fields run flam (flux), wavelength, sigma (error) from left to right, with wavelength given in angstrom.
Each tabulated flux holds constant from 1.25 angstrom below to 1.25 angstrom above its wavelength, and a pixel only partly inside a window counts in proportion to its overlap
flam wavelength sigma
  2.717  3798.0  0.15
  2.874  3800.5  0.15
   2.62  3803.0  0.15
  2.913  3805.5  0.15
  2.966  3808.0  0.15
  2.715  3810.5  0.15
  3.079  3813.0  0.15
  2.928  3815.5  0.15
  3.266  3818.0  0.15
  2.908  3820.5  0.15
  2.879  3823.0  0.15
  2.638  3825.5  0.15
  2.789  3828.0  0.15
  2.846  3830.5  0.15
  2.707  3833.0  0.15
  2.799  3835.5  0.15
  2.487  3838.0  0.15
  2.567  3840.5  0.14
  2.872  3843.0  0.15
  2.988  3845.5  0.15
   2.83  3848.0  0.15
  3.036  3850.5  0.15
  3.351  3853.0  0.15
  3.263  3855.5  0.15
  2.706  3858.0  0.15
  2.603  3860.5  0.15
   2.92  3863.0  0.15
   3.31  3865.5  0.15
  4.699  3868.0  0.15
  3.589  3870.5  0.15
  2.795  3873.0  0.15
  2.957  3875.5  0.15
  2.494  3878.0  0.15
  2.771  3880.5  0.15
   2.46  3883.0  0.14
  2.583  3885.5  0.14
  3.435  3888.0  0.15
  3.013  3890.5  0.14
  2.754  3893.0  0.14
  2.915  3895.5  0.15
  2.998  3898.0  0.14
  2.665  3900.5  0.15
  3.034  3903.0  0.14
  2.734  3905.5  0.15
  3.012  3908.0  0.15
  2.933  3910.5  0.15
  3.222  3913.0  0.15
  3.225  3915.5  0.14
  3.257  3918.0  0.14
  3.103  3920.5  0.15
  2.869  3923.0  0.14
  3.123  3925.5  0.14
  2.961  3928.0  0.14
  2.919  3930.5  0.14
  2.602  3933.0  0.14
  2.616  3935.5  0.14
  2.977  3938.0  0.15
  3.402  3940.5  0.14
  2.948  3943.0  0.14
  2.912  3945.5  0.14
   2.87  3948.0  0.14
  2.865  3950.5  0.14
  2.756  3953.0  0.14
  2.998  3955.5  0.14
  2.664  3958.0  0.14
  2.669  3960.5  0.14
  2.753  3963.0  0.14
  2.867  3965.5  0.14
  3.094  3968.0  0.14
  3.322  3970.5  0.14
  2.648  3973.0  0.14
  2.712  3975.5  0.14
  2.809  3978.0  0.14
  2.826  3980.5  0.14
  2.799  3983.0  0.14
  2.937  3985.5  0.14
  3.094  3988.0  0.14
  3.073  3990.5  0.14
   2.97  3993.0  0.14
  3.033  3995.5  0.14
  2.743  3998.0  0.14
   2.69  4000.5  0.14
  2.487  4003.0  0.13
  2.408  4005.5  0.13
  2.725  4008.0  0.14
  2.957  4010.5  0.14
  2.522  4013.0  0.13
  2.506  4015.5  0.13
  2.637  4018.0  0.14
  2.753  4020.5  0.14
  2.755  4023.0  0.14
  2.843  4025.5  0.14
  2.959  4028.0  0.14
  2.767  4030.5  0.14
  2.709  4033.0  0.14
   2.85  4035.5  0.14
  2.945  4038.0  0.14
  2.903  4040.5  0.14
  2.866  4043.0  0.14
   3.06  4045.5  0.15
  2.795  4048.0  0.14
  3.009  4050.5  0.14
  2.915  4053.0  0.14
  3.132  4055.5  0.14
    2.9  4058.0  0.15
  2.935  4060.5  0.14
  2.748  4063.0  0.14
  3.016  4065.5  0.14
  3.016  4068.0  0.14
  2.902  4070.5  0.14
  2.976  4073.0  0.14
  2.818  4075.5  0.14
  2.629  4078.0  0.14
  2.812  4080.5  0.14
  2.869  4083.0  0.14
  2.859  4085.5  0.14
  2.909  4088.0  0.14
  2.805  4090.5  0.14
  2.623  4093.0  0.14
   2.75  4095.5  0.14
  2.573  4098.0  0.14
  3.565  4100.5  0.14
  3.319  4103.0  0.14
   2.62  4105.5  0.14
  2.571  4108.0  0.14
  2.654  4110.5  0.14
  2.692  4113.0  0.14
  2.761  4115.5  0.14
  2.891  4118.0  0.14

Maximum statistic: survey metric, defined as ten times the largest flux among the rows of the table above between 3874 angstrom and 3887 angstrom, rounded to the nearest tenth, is 29.6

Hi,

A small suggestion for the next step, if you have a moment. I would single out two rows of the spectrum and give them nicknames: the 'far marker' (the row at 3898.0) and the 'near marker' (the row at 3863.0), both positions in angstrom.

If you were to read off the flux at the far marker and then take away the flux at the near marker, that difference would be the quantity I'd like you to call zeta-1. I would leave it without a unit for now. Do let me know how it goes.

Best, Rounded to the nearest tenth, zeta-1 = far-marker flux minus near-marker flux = 0.1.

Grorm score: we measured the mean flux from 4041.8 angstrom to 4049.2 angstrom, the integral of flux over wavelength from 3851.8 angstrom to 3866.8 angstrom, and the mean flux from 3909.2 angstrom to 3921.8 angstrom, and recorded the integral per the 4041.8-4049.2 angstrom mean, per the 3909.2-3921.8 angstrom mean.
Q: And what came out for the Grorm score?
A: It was 5.0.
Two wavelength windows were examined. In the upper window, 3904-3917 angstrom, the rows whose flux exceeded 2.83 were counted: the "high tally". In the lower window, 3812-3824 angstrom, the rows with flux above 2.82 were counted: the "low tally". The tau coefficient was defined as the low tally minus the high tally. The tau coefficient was 1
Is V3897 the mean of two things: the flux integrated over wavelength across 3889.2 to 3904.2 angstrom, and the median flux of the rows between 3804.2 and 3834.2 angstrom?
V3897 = 23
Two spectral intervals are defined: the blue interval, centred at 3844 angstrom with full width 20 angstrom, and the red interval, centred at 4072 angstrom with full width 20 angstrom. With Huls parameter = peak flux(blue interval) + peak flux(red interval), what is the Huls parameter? 6.37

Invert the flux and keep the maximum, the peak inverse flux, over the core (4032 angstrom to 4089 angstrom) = 0.380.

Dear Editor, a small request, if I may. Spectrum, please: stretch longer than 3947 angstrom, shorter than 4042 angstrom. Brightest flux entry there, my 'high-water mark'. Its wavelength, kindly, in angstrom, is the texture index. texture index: 3970.5 angstrom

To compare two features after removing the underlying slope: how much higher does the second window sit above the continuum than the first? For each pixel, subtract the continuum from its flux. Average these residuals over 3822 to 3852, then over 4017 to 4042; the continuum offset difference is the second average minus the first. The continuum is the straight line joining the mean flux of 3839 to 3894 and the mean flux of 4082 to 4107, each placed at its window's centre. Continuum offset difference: 0.12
